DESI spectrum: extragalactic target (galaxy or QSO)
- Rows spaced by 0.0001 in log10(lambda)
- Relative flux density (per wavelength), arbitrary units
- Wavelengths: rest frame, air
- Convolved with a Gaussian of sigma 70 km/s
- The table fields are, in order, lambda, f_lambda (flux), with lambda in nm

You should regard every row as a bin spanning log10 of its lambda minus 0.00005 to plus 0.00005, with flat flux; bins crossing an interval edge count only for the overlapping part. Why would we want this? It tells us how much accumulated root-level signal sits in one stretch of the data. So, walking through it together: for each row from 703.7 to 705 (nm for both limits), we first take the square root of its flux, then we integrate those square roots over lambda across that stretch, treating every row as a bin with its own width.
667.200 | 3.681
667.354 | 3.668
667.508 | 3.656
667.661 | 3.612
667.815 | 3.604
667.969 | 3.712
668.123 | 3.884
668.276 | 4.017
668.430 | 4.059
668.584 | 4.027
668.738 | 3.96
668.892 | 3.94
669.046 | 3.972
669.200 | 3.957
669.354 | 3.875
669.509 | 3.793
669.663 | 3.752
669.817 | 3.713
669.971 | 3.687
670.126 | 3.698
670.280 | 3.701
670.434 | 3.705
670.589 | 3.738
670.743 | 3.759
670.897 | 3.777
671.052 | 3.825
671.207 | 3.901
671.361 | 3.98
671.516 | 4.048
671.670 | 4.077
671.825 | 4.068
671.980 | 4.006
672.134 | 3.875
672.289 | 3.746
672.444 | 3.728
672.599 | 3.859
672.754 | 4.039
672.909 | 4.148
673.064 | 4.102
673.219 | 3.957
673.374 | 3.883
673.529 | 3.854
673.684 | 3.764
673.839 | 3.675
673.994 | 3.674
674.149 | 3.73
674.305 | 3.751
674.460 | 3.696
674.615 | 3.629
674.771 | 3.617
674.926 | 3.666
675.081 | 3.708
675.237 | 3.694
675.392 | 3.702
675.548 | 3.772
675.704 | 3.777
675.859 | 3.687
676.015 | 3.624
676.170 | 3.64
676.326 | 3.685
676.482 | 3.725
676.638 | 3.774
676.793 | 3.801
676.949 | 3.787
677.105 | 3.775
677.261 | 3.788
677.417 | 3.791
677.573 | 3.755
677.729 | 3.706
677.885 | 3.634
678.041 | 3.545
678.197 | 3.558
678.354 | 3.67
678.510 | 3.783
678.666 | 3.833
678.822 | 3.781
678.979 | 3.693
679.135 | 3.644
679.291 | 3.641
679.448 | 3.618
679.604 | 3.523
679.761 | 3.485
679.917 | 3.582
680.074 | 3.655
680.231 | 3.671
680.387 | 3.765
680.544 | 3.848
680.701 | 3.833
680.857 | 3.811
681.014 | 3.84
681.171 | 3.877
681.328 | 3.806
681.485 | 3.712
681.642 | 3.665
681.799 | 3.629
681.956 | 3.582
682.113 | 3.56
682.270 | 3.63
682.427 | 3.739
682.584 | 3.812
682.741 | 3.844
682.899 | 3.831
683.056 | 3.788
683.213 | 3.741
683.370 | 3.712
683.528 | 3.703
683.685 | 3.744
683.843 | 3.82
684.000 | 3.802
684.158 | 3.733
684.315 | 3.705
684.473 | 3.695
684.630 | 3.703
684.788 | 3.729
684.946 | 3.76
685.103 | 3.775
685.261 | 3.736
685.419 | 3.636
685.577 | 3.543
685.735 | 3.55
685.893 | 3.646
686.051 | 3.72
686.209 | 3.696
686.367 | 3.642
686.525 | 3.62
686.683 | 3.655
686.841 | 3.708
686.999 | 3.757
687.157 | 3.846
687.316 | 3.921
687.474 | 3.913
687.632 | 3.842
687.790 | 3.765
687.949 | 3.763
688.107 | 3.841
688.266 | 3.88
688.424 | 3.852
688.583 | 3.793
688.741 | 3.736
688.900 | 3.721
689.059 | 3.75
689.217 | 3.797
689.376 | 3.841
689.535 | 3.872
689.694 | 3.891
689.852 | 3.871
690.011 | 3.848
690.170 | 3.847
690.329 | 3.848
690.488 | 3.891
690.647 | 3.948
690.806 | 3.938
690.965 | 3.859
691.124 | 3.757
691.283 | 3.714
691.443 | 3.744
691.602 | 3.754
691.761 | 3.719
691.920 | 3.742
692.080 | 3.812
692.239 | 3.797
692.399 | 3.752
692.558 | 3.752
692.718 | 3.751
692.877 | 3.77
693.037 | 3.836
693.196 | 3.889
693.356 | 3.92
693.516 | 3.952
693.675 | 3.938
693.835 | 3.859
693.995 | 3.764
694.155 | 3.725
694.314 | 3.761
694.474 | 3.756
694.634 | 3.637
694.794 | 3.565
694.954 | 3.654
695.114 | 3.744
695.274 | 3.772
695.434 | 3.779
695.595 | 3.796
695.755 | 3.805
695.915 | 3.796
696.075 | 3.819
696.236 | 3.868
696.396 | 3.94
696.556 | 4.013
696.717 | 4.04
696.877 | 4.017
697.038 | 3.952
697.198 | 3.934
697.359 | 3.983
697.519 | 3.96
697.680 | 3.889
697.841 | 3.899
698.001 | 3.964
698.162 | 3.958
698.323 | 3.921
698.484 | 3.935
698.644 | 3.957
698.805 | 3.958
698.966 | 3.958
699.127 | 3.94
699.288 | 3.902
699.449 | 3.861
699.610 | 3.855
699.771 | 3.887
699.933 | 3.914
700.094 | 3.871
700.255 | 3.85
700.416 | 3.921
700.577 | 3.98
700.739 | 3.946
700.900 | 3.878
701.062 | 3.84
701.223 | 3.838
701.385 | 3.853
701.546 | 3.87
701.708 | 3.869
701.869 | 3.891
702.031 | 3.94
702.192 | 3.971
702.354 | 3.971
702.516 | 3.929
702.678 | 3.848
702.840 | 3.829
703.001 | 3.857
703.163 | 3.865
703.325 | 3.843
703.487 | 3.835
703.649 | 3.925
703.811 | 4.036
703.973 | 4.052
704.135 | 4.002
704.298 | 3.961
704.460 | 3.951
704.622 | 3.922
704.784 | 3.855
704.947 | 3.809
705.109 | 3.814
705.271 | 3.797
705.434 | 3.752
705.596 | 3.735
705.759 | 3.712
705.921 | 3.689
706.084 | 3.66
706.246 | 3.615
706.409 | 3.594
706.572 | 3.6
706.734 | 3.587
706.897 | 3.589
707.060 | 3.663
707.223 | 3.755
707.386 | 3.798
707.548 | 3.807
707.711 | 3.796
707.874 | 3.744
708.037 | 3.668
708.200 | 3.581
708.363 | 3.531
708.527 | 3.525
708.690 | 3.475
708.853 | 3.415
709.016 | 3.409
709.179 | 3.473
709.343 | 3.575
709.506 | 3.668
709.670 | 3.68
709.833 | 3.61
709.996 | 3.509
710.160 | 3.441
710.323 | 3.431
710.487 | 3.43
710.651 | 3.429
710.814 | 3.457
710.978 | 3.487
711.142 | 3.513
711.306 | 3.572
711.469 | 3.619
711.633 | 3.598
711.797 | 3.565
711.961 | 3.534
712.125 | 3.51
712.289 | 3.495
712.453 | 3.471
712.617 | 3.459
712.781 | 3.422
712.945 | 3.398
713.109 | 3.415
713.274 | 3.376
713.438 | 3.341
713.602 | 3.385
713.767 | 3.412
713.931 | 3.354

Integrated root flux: 2.58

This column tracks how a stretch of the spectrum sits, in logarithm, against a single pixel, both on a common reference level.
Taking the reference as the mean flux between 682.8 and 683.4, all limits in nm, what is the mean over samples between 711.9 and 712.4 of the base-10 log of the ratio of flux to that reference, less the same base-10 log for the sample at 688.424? -0.040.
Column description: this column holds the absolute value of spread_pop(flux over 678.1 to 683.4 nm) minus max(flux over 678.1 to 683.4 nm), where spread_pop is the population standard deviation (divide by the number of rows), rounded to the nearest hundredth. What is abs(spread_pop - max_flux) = 3.77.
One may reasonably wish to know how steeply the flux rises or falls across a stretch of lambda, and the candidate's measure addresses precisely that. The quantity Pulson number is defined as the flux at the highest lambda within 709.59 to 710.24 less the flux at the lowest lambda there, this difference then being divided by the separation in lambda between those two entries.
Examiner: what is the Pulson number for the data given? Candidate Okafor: -0.5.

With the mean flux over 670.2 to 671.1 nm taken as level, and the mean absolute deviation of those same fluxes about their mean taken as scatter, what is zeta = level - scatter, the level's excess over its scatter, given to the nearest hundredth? 3.71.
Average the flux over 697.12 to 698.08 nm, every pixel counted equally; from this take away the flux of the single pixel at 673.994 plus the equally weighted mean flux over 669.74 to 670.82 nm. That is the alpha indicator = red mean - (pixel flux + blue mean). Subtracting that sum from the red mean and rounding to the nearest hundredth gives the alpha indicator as -3.45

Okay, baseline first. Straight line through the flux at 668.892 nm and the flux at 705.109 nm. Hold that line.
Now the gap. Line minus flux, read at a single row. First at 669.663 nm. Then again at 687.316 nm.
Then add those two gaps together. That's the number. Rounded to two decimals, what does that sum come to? 0.14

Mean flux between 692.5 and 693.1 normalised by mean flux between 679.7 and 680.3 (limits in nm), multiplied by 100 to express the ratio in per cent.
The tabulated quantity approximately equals 105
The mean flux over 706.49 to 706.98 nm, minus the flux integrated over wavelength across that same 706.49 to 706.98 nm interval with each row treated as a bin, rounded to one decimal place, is 1.8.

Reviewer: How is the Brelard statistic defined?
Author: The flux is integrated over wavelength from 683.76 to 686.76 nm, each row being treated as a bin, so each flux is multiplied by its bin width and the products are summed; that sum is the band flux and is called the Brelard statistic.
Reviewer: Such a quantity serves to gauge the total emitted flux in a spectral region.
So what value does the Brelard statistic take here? 11.1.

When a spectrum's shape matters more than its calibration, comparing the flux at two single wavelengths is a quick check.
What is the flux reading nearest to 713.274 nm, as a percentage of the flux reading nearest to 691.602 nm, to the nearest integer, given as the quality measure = 90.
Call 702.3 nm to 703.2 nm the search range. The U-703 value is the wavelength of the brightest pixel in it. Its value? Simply 702.354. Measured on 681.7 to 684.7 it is 682.741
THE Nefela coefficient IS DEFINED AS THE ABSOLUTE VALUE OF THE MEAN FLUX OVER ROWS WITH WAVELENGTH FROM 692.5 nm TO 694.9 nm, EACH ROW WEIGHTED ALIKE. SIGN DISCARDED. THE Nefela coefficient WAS 3.79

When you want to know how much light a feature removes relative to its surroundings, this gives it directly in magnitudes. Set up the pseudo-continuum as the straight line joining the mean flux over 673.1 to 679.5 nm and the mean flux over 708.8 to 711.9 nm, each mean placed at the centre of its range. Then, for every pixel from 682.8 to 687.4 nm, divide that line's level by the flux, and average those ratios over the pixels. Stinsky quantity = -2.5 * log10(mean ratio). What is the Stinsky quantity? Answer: 0.015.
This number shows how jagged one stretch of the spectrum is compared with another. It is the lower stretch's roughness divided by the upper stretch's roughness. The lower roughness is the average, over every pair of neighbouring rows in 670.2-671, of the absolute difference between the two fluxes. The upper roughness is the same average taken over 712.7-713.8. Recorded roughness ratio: 0.61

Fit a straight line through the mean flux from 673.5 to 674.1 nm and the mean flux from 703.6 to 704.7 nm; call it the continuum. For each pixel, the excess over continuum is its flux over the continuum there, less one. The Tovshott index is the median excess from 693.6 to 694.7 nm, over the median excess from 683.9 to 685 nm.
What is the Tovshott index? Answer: 1.4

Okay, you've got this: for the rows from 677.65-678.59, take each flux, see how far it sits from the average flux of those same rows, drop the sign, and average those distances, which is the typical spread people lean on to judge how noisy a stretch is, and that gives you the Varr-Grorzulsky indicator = 0.07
